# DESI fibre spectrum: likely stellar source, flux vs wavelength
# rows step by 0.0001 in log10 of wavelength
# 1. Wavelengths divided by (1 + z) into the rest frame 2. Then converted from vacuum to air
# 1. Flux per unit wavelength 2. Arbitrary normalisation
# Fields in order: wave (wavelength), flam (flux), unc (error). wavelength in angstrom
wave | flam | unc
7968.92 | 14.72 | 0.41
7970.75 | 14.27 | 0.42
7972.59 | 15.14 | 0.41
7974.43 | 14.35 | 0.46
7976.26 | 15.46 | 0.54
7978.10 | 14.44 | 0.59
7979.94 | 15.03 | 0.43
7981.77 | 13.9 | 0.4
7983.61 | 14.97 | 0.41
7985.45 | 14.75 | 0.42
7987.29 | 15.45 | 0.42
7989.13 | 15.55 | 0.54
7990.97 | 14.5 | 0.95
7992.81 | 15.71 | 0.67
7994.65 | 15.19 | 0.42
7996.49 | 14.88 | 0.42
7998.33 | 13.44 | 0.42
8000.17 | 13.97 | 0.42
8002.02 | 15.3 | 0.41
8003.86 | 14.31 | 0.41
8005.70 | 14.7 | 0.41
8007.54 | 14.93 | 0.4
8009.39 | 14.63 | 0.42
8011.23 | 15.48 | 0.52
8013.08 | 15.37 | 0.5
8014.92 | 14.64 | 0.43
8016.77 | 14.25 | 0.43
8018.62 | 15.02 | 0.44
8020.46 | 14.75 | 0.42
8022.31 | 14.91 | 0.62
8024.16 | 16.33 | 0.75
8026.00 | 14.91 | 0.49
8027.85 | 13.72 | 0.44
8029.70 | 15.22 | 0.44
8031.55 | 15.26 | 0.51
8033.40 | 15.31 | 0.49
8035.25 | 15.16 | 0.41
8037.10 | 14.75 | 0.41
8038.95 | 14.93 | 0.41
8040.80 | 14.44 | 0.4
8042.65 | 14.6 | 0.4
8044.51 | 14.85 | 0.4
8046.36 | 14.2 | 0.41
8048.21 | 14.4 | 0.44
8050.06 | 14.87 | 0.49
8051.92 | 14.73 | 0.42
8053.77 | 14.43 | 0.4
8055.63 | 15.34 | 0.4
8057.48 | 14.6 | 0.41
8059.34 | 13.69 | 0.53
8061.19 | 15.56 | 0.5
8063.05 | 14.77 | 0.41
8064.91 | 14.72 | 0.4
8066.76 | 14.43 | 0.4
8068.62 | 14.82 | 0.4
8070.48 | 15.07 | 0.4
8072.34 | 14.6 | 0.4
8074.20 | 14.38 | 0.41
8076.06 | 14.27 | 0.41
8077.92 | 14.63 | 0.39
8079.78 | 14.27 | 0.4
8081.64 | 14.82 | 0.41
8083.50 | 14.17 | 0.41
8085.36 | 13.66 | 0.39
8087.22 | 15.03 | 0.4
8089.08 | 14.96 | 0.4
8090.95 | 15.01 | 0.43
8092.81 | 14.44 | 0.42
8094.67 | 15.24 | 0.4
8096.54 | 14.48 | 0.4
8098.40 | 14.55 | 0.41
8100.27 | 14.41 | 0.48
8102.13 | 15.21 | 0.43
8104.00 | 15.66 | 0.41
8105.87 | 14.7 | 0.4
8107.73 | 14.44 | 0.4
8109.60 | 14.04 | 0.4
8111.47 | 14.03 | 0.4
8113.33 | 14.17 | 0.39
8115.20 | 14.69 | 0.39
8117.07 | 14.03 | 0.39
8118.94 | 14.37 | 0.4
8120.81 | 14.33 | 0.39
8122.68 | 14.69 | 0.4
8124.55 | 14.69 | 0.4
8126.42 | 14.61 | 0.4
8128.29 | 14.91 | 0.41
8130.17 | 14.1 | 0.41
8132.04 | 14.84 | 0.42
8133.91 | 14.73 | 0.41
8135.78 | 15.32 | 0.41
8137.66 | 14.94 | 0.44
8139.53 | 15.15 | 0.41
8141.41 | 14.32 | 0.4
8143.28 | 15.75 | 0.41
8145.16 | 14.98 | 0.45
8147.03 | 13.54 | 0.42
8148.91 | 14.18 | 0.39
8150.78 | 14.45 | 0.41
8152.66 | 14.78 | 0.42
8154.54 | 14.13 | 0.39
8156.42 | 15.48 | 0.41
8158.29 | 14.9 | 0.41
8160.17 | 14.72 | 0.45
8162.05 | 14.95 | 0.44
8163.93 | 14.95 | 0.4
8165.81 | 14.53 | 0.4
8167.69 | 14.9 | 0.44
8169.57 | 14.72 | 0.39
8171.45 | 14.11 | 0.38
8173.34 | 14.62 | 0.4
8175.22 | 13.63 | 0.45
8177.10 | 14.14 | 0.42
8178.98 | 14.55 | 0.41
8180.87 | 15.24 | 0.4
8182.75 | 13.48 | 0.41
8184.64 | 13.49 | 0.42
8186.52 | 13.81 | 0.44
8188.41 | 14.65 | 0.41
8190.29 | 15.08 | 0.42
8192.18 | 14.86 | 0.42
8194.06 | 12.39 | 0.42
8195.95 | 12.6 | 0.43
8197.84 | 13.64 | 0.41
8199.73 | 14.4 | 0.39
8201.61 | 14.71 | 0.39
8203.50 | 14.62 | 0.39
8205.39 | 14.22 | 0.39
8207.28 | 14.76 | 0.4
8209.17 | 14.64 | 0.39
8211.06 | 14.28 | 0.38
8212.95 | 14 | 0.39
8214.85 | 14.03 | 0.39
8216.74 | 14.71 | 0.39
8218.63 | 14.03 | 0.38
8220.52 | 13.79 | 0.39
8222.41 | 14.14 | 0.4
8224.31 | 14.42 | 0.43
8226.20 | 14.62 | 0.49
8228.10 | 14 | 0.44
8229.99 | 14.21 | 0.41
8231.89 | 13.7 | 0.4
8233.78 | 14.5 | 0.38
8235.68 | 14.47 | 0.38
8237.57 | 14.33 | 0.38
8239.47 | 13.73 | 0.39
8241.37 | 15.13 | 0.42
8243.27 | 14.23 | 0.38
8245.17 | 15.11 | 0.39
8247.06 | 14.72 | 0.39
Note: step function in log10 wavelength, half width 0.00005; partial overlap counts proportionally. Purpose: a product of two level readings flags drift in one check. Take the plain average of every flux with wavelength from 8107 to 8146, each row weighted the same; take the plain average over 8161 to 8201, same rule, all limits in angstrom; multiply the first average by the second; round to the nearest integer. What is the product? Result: 208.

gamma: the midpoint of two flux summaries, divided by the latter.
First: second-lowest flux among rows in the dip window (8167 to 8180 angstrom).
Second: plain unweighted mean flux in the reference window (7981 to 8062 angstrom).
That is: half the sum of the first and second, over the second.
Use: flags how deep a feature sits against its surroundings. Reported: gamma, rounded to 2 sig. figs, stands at 0.98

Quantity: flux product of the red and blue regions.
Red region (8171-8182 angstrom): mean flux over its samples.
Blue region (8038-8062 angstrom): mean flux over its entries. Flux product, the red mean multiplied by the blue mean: 211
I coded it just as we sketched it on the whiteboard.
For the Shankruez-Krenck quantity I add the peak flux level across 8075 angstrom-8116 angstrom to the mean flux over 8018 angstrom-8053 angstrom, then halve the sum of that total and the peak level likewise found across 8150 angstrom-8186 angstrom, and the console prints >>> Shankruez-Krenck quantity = 23.0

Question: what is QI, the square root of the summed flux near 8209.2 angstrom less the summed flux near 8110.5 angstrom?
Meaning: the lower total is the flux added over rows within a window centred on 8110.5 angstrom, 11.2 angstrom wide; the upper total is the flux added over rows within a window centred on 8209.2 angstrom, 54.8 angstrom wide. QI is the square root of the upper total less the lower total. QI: 18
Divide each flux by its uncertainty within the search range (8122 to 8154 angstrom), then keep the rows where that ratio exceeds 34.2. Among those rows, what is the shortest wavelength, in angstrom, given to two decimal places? 8122.68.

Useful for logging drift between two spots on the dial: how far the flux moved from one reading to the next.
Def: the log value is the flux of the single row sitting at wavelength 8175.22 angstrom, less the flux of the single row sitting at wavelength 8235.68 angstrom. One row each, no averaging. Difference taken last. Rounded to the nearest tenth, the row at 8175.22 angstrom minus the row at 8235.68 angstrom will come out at -0.8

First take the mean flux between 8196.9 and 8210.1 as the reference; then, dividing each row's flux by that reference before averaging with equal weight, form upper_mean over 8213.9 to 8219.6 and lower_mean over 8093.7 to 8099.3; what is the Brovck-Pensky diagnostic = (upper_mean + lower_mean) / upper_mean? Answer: 2.04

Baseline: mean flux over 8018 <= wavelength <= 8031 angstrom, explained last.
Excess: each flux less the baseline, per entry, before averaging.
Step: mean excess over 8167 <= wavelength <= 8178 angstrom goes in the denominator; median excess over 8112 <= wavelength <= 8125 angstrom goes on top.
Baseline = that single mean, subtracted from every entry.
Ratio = 1.0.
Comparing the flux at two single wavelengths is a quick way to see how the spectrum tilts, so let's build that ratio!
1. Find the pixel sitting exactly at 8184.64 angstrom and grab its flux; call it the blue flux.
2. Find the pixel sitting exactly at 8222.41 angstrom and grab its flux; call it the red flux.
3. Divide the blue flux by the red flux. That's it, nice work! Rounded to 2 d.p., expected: 0.95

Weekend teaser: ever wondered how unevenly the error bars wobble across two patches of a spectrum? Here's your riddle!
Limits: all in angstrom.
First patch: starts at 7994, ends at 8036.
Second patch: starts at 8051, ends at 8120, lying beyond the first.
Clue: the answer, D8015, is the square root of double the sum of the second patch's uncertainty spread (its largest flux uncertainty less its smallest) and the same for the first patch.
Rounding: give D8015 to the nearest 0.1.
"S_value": 1.0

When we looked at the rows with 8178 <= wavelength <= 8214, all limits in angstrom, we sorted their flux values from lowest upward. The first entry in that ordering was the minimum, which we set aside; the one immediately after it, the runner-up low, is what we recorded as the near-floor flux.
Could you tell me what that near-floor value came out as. 12.6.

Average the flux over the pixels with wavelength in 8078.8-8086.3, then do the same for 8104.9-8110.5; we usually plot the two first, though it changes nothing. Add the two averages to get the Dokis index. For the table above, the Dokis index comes 28.6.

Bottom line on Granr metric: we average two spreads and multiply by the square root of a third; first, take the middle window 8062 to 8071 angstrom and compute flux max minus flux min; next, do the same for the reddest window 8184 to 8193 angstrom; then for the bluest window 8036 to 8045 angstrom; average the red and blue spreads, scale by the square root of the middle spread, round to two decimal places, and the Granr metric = 0.83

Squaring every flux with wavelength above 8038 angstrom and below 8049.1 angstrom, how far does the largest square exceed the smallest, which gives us 21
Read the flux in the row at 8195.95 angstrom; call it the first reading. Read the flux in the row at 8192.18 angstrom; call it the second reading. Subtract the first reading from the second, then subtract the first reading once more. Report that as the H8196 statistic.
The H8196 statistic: -10.3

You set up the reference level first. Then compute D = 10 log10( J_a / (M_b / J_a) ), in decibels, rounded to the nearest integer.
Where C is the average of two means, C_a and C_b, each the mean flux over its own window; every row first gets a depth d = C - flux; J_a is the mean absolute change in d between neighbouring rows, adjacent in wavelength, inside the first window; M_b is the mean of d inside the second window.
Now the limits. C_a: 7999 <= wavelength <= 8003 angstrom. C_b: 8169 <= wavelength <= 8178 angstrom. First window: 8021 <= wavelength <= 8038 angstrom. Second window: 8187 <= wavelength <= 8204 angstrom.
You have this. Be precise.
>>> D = 3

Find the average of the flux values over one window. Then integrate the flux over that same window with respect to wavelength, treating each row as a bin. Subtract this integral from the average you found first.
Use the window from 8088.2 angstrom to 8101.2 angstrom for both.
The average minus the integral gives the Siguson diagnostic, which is -177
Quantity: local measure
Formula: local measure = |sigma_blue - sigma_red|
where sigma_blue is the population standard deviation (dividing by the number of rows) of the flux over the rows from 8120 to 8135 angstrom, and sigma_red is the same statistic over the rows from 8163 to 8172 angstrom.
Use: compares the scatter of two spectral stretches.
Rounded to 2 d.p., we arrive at 0.05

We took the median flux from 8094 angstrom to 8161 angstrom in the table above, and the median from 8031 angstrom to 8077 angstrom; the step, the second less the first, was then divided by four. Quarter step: 0.010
